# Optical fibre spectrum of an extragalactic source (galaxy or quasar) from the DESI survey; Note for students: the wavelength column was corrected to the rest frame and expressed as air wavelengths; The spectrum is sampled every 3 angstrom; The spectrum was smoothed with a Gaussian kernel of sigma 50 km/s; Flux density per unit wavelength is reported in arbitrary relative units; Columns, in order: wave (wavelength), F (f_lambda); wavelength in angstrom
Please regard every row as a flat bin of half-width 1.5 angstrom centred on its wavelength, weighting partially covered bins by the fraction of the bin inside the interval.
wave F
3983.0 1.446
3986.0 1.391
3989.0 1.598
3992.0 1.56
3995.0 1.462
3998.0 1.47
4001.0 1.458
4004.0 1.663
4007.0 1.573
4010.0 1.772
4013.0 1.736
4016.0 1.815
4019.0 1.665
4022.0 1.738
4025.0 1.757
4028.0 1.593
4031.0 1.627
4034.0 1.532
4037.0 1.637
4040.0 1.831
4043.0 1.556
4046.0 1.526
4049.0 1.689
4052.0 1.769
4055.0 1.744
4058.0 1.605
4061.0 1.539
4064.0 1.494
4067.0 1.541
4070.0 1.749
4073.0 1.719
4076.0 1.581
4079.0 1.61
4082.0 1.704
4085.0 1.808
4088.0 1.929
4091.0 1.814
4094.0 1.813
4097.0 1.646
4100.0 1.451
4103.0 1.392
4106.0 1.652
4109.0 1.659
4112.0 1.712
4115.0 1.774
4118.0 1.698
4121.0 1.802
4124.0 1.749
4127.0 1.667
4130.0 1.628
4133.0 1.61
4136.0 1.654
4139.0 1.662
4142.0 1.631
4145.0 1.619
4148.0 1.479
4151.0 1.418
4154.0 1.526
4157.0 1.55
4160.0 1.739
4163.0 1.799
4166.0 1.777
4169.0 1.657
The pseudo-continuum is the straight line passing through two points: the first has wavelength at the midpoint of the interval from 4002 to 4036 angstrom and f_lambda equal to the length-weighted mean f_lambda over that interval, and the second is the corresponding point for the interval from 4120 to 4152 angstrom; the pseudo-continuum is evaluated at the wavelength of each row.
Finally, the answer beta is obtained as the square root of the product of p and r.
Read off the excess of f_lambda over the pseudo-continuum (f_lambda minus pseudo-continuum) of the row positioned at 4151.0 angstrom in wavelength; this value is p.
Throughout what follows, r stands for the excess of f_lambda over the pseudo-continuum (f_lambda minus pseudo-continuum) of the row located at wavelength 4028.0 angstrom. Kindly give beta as 0.13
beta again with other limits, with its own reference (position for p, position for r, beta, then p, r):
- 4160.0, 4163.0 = 0.15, 0.12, 0.2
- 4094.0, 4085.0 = 0.16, 0.17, 0.2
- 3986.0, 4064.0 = 0.22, -0.30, -0.2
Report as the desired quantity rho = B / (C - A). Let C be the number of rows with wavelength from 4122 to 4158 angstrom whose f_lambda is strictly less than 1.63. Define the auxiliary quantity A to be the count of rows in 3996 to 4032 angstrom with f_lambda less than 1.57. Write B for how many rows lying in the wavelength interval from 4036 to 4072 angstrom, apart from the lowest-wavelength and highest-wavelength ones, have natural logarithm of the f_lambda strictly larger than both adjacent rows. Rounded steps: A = 2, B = 2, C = 7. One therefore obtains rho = 0.4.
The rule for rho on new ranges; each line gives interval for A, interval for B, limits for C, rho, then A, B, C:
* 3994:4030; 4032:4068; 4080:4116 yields -2.0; 3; 2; 2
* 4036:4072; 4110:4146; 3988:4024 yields 3.0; 5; 3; 6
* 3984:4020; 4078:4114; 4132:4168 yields 1.0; 5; 1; 6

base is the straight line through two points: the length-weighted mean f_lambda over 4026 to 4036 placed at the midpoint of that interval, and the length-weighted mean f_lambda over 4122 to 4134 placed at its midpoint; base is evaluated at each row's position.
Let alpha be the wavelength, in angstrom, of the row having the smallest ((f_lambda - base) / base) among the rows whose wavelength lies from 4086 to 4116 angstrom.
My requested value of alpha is 4103.0 angstrom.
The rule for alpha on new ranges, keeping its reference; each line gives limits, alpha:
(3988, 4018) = 4001.0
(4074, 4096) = 4076.0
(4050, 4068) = 4064.0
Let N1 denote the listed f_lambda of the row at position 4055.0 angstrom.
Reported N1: 1.744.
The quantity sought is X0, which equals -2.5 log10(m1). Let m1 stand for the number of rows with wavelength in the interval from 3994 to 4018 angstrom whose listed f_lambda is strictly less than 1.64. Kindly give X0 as -1.5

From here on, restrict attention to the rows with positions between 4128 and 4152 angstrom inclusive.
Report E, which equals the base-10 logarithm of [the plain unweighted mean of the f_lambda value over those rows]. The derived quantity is 0.201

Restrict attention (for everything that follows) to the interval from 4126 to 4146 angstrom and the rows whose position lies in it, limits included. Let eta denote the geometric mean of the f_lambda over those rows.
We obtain 1.64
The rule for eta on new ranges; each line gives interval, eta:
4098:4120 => 1.61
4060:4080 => 1.60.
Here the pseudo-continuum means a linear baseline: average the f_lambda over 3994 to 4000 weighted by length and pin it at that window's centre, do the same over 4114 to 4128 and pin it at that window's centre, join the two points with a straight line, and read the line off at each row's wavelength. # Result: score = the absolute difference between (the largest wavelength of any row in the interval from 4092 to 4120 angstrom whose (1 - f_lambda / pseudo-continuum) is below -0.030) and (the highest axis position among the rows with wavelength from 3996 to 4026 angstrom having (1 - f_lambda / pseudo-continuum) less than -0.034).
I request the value 69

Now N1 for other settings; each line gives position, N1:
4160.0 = 1.739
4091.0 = 1.814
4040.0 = 1.831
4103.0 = 1.392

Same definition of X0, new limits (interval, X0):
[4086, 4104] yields -0.8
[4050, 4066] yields -1.2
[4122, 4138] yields -0.8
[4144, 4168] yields -1.7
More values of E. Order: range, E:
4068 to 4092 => 0.240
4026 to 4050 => 0.211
